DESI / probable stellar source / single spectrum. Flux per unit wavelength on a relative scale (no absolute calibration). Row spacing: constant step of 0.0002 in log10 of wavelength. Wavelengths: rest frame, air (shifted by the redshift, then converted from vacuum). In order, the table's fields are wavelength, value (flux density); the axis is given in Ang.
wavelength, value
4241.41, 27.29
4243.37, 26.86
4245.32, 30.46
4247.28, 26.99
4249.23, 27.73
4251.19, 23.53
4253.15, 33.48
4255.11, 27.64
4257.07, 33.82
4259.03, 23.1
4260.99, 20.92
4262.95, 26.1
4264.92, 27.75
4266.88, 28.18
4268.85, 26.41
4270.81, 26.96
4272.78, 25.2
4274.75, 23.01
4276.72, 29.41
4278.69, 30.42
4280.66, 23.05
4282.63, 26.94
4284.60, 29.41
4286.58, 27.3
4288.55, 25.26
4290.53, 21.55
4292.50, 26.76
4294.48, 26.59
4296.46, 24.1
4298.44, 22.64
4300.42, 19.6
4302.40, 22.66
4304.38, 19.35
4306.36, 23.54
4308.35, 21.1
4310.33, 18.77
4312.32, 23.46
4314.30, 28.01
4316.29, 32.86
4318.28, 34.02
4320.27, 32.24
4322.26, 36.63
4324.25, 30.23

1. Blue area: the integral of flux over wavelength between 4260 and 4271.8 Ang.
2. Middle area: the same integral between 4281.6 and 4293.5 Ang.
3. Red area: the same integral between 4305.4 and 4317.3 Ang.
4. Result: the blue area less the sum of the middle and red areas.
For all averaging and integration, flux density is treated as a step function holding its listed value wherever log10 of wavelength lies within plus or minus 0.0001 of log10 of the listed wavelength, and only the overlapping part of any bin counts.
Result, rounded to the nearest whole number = -297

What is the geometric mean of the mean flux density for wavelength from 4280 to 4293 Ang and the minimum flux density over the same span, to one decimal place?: 23.6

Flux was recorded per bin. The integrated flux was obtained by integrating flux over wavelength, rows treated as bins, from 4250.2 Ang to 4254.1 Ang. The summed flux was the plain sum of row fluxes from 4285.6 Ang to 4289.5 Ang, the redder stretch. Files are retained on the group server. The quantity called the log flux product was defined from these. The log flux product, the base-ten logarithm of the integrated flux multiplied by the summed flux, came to 3.77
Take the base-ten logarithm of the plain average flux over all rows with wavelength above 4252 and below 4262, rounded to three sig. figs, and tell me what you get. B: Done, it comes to 1.44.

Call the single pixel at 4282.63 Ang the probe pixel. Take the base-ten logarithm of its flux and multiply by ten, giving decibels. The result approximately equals 14.3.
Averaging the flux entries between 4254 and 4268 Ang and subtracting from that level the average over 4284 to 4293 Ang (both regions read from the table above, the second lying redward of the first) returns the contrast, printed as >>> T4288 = 1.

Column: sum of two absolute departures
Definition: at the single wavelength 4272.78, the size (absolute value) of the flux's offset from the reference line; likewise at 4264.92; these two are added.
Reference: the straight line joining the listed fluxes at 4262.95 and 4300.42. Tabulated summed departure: 2.8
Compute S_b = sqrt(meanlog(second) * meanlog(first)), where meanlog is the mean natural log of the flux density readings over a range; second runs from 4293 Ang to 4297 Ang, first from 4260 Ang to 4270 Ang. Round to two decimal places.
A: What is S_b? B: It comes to 3.24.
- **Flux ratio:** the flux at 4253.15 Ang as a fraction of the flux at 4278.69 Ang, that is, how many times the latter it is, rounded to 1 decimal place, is 1.1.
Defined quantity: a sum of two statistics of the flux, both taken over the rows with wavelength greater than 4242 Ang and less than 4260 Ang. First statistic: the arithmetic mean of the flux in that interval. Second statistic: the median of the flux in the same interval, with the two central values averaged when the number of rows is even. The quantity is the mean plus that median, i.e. 56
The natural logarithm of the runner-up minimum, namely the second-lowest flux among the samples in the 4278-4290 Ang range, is 3.23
